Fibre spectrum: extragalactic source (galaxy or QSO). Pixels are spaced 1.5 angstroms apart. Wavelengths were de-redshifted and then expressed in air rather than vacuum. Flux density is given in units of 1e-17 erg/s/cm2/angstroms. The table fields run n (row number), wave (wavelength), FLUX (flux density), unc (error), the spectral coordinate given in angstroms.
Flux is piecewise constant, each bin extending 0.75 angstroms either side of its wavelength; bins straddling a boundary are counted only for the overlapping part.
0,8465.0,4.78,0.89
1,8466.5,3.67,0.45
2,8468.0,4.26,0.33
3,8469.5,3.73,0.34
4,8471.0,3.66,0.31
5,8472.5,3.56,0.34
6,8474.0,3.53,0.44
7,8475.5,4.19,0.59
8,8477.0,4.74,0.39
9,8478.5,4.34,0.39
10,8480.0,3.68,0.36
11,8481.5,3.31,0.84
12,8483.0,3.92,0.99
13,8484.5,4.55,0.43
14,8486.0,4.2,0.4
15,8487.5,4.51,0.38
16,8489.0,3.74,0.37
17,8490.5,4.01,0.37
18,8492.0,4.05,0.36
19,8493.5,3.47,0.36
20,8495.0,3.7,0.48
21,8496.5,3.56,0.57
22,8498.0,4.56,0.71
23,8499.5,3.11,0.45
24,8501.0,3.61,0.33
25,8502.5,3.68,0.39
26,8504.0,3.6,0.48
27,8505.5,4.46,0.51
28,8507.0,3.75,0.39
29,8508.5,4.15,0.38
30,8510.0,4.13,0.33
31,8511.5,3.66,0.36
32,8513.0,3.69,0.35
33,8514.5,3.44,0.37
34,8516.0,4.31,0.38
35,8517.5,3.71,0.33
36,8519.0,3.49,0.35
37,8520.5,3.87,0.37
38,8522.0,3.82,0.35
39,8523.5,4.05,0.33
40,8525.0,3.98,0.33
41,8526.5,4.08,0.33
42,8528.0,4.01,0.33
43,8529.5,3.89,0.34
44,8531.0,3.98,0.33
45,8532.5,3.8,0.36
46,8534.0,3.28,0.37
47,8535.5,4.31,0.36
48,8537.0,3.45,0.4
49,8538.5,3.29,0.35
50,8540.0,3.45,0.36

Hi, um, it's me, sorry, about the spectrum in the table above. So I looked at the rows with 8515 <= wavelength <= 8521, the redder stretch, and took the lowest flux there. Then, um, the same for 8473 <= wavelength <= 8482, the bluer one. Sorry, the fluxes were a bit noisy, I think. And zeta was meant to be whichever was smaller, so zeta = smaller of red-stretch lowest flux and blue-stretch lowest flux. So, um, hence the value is 3.31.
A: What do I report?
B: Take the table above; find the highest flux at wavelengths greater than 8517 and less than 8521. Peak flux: 3.87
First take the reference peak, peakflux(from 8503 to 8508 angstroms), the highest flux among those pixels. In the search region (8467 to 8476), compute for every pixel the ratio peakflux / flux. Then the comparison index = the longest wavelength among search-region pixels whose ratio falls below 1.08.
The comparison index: 8475.5 angstroms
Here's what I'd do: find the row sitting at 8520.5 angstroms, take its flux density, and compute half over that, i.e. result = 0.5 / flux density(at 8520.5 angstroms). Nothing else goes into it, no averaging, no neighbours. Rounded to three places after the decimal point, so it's 0.129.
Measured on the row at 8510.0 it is 0.121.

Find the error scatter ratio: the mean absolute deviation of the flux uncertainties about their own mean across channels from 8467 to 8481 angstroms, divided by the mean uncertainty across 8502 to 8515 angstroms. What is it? 0.15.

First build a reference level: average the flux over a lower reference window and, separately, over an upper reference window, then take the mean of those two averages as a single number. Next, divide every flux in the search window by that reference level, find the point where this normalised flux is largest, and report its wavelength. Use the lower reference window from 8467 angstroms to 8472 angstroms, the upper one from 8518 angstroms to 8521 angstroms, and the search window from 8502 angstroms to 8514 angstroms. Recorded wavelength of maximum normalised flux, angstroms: 8505.5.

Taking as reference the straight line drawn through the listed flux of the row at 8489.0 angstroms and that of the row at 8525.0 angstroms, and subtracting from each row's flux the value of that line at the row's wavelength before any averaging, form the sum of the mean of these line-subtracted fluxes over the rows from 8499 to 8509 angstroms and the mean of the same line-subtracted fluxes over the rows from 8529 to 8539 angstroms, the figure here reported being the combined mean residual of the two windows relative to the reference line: -0.4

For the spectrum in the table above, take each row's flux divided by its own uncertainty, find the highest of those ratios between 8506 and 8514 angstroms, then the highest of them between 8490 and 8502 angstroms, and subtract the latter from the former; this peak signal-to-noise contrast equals 1.3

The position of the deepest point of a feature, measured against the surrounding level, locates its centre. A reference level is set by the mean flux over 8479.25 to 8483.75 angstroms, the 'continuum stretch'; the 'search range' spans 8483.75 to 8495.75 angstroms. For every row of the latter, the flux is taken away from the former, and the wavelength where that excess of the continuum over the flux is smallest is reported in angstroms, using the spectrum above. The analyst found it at 8484.5 angstroms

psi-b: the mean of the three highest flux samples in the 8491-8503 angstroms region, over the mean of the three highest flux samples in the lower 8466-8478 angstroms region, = 0.933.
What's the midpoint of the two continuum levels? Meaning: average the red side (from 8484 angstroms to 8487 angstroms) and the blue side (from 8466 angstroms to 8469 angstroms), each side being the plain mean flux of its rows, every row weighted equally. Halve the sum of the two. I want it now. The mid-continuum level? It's 4.17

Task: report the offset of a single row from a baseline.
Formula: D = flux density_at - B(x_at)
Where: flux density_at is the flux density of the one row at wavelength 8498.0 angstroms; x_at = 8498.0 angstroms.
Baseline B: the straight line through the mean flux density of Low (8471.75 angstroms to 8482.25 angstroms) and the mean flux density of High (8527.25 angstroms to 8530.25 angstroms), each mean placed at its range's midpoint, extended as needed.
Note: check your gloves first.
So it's 0.6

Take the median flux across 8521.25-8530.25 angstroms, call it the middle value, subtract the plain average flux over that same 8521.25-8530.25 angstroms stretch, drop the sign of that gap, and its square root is 0.153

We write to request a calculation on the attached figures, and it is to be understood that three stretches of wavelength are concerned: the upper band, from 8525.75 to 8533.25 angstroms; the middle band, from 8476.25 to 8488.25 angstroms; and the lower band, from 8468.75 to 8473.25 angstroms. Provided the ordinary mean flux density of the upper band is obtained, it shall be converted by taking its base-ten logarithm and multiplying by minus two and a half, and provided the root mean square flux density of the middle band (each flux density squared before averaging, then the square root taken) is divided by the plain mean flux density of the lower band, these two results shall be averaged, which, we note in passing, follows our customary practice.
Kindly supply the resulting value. -0.173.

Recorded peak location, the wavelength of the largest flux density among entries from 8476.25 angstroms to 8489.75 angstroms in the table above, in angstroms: 8477.0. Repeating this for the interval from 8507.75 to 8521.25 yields 8516.0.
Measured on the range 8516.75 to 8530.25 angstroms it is 8526.5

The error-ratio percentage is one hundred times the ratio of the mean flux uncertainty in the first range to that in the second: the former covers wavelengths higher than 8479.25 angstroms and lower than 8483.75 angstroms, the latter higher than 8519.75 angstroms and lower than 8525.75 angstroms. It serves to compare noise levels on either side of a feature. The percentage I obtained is 212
